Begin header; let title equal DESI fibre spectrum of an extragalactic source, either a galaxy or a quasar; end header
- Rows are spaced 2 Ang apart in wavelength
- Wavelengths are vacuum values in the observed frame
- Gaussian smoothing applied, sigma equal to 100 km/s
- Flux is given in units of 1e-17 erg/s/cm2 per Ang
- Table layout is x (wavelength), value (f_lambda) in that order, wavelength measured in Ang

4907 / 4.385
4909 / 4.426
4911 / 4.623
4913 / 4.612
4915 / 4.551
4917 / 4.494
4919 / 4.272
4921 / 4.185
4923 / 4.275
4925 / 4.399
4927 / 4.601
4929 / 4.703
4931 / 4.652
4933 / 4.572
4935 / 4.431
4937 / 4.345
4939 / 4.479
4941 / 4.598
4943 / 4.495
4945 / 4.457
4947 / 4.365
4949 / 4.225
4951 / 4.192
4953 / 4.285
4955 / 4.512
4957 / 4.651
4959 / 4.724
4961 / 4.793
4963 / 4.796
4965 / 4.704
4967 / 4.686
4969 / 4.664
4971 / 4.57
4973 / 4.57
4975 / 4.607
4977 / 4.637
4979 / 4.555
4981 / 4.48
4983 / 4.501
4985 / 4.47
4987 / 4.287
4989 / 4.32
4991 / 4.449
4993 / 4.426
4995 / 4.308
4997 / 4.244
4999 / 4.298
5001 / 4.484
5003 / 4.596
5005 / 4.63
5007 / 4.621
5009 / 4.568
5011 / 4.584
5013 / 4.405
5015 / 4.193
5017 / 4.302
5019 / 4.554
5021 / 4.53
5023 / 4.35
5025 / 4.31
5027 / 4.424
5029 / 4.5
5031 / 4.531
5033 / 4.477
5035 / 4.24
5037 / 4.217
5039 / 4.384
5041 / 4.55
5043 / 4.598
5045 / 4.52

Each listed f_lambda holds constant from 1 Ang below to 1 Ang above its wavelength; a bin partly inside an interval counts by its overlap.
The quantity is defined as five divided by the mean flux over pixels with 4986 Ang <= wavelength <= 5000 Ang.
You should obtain 1.15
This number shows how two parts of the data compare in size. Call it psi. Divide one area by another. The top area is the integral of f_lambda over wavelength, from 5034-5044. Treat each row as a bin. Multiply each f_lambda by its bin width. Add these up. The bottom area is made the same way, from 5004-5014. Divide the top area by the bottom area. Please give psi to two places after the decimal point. 0.96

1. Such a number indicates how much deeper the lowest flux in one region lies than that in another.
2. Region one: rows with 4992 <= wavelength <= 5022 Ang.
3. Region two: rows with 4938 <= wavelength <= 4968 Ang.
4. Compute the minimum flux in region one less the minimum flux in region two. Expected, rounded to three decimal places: 0.001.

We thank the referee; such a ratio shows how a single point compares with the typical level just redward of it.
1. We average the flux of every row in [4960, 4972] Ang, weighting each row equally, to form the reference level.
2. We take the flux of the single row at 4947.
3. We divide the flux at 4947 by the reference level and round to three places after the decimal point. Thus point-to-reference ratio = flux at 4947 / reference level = 0.928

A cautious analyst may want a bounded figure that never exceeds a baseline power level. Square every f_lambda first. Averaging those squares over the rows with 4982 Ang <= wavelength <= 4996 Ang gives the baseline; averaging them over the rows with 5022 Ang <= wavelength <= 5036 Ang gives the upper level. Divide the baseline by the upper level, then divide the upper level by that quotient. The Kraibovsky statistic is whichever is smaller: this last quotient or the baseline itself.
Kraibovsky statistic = 19.3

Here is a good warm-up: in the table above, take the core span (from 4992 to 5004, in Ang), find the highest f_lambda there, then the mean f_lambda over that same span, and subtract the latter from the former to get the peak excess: 0.20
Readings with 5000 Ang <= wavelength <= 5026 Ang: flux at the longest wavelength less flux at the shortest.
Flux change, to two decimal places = -0.17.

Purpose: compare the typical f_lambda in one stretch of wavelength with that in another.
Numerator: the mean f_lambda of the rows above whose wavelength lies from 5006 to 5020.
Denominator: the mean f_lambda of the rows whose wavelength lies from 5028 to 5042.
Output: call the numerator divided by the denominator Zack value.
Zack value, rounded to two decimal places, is 1.01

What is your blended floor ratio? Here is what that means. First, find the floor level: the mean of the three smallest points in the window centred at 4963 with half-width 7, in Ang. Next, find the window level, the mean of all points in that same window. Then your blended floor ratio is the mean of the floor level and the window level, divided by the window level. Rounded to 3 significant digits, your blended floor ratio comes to 0.995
